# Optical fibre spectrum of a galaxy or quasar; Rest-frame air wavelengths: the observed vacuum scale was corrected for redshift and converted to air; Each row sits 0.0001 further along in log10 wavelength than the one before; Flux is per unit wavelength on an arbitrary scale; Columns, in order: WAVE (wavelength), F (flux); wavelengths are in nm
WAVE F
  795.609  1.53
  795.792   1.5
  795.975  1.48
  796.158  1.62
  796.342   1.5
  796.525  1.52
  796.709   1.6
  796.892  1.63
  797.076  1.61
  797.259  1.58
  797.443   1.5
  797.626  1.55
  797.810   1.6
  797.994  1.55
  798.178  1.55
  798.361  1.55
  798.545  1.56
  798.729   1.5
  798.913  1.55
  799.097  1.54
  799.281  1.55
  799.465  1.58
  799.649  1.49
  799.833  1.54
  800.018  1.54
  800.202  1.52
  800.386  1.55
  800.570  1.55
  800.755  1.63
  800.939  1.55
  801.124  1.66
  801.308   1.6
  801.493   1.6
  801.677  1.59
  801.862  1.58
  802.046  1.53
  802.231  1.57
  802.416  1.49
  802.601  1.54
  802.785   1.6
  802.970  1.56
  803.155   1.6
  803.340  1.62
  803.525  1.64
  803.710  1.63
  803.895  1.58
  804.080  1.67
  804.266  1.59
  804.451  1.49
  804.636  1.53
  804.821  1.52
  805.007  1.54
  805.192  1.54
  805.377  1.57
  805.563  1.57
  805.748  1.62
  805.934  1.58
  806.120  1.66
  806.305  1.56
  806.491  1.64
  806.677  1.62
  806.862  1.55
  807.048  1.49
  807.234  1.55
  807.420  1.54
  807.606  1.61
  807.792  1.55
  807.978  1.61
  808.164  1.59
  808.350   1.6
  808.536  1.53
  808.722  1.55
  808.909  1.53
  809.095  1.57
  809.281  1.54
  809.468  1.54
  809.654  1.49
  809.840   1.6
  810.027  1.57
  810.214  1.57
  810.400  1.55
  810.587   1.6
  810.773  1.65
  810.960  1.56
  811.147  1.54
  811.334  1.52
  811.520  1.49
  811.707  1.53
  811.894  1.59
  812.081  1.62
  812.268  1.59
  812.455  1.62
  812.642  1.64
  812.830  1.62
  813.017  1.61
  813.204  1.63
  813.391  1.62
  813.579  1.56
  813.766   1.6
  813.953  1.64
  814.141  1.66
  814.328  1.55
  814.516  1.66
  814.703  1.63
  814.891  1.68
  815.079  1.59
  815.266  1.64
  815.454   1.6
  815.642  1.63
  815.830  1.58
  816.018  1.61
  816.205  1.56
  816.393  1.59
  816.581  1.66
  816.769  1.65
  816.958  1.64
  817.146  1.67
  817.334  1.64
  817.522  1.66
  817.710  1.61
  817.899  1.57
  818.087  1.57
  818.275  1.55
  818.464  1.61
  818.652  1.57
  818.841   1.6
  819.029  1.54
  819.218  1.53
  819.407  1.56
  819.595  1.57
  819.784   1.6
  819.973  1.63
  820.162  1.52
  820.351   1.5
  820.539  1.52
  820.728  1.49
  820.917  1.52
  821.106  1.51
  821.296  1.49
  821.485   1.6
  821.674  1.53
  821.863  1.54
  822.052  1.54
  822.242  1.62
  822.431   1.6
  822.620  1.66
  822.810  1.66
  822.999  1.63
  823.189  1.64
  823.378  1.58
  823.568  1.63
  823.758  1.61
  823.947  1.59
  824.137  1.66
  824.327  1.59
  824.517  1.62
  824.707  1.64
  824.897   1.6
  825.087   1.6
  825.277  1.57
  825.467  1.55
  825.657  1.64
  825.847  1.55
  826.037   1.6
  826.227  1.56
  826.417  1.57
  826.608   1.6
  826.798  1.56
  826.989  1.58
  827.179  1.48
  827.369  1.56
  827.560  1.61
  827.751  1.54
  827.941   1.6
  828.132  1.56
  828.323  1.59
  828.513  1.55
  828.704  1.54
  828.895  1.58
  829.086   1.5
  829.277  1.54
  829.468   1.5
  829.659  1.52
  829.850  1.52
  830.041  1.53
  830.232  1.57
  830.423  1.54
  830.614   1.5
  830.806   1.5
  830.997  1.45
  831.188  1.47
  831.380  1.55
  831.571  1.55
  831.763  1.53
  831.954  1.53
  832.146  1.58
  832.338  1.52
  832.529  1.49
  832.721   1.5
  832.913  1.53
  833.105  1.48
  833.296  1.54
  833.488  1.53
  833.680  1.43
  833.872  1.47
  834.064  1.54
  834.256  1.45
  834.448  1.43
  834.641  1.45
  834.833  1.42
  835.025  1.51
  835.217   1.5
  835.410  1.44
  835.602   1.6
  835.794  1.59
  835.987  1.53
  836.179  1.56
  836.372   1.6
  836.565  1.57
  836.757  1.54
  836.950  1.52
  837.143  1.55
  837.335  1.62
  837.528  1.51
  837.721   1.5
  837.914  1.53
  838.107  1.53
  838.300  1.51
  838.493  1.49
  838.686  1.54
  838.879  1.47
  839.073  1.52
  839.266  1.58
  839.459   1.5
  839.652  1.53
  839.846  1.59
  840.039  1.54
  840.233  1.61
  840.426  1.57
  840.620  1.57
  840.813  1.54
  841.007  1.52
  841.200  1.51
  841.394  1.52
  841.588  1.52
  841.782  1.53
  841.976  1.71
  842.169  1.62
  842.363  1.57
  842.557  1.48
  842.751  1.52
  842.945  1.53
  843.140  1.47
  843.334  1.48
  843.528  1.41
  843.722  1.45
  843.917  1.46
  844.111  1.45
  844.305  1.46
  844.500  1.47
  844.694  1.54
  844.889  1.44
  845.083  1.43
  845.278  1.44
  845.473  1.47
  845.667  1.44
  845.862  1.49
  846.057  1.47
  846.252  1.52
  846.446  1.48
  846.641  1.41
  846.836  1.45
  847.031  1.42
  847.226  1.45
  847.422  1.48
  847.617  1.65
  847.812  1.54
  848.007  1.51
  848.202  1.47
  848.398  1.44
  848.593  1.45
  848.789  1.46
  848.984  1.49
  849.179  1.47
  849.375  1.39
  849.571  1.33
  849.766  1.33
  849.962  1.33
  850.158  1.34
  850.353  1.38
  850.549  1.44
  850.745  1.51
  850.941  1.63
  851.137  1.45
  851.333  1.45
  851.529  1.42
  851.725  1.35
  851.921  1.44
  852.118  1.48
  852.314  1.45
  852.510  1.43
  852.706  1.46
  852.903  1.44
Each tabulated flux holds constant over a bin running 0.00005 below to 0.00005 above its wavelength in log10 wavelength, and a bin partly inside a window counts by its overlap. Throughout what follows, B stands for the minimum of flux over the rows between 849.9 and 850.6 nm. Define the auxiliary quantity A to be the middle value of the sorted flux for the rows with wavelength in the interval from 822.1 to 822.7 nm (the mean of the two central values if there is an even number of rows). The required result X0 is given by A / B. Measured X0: 1.22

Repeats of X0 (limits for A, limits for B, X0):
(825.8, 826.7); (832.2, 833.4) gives 1.06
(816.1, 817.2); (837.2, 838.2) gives 1.10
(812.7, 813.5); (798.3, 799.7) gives 1.09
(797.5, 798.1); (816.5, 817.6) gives 0.95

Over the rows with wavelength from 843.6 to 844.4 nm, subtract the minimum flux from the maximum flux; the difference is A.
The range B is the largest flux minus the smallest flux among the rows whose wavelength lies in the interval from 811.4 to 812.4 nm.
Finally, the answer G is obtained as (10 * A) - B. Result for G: 0.0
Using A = 0.01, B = 0.130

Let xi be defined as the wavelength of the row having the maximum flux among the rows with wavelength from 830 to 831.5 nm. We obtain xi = 830.232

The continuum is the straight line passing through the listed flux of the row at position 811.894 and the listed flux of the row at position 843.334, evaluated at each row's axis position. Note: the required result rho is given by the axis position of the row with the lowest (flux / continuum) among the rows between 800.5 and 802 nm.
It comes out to 800.570 nm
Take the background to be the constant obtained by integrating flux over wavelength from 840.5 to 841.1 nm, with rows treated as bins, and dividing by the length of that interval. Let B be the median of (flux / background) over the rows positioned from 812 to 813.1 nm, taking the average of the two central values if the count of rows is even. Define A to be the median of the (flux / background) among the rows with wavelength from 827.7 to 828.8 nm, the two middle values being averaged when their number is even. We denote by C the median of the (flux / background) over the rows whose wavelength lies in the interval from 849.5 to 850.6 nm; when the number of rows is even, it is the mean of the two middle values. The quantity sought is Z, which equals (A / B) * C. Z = 0.83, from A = 1.01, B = 1.05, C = 0.86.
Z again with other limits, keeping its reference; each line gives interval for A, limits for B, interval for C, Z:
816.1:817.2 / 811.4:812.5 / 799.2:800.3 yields 1.03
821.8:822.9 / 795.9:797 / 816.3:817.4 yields 1.10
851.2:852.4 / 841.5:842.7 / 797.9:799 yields 0.94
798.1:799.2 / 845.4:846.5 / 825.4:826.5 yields 1.07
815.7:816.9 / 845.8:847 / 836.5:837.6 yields 1.09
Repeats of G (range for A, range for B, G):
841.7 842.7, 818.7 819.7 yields 2.2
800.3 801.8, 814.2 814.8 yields 1.0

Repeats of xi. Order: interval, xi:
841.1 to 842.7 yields 841.976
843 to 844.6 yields 843.334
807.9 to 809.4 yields 807.978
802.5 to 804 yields 803.525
